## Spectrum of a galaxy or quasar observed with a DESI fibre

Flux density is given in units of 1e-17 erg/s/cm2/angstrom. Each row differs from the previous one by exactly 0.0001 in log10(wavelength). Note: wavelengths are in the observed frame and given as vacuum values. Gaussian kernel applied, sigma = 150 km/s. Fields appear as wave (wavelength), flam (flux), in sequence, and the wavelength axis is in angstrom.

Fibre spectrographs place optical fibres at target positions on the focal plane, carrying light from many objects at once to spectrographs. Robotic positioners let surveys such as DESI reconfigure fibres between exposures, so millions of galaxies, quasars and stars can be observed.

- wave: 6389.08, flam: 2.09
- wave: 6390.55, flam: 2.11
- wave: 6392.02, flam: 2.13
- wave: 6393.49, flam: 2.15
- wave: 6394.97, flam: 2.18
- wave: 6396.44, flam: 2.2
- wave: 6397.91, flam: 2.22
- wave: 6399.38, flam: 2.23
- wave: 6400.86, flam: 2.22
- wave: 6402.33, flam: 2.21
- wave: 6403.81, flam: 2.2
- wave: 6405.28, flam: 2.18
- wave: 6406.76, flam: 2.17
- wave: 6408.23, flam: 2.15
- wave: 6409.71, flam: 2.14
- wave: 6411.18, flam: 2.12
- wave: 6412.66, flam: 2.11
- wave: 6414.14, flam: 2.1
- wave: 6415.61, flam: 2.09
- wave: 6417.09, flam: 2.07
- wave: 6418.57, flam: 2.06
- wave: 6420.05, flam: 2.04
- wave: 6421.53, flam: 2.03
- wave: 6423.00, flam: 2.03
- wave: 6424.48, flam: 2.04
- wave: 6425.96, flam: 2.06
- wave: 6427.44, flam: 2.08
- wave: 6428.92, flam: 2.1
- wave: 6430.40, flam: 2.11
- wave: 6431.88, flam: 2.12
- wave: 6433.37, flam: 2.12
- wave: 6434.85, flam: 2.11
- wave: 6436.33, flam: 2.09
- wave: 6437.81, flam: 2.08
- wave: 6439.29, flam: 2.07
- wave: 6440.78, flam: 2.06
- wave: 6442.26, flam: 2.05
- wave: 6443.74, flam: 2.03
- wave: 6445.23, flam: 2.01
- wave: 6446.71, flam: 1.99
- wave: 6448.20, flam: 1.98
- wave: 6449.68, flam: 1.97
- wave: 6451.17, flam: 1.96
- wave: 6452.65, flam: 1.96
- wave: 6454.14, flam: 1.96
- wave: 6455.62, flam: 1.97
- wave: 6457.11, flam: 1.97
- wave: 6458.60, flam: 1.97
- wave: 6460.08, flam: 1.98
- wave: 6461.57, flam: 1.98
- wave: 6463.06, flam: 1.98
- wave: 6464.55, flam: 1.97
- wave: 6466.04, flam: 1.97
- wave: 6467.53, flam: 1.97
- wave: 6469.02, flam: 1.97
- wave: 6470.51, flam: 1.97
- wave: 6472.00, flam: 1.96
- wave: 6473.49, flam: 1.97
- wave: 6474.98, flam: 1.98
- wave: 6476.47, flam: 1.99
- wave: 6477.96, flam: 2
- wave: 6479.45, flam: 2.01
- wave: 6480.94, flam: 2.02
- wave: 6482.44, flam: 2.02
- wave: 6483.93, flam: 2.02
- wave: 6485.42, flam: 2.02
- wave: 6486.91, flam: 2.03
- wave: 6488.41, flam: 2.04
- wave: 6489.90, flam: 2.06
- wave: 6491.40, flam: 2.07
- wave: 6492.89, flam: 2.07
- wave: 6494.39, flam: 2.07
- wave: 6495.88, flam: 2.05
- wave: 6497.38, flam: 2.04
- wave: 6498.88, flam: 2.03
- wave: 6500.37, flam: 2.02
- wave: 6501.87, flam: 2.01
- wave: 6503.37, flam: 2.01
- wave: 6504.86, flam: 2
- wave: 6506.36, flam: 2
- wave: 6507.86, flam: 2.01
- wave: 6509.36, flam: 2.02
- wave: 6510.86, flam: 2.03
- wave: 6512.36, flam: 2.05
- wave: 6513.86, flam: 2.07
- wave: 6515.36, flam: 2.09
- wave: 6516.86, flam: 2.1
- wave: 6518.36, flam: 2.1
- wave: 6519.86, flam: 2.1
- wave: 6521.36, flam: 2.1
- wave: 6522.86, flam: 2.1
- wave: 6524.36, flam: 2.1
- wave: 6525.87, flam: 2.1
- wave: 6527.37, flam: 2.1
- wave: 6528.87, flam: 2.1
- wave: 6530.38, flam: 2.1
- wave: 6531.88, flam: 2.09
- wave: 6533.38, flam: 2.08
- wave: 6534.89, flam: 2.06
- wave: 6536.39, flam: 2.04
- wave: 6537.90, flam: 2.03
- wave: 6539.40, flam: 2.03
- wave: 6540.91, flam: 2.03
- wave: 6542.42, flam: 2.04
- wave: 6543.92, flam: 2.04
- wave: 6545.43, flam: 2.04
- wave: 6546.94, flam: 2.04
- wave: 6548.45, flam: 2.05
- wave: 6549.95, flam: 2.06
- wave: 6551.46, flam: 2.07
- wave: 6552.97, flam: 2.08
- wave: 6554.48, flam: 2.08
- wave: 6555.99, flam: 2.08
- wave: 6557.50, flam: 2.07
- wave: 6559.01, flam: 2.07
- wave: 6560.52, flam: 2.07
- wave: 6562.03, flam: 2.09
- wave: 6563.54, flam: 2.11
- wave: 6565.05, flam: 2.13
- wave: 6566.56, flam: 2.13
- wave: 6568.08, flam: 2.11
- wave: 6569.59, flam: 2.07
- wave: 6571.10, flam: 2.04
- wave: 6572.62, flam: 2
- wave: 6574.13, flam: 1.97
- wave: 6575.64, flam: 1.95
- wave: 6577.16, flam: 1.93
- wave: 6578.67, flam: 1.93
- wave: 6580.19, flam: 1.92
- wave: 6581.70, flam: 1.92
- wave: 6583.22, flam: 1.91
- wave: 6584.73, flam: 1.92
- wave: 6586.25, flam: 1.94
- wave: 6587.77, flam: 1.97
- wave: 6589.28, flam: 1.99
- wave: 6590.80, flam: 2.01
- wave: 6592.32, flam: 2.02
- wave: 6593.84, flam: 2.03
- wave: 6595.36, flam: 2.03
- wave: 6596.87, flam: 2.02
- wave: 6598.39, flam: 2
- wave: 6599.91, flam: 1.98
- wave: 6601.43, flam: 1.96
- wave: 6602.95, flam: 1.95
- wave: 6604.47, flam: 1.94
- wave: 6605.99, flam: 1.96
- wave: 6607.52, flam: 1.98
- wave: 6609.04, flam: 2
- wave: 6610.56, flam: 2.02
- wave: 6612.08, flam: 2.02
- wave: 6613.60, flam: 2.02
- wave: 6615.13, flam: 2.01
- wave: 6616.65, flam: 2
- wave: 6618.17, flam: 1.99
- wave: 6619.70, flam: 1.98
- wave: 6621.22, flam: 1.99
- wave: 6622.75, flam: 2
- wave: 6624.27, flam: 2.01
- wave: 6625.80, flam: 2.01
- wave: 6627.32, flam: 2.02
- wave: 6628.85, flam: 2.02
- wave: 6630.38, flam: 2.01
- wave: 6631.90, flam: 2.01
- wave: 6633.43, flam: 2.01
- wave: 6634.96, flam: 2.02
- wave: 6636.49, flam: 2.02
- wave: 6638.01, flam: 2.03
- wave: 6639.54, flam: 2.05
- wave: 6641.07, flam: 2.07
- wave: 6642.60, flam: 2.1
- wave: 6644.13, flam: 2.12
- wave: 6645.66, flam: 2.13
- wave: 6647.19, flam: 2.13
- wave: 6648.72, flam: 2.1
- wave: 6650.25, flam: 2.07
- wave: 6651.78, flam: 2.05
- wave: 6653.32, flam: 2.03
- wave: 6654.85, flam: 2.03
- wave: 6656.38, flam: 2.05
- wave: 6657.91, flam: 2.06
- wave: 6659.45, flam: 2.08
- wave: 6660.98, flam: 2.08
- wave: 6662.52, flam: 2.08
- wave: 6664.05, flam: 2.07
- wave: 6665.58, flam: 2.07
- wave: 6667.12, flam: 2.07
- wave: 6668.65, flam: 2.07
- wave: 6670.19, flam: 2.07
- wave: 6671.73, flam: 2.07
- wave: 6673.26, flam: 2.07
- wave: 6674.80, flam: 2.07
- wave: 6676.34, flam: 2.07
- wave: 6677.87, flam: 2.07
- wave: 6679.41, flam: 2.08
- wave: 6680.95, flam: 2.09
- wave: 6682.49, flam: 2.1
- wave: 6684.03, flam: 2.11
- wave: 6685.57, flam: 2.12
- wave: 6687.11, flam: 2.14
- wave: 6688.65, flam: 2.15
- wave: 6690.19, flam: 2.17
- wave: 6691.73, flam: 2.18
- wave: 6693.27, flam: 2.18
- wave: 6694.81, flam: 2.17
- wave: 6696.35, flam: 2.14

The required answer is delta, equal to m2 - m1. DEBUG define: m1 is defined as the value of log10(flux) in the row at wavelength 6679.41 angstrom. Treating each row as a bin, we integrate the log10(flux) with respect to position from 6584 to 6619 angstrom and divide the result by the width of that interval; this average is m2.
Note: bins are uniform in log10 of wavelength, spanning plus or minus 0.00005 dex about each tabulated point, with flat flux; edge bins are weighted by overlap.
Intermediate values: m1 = 0.318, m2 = 0.299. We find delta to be -0.019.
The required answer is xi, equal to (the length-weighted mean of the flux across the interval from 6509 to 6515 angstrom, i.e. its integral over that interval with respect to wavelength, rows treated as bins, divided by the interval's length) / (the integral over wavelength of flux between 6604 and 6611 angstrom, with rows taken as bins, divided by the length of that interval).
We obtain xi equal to 1.03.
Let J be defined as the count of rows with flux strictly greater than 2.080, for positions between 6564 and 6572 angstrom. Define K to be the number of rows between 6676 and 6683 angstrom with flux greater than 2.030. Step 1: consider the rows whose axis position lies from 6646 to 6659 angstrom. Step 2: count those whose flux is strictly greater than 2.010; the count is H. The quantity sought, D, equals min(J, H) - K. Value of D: -2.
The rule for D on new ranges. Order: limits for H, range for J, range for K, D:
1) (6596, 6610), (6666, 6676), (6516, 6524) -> -5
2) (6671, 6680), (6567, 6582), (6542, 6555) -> -8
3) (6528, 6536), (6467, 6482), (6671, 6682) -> -7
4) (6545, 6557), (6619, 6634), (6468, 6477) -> 0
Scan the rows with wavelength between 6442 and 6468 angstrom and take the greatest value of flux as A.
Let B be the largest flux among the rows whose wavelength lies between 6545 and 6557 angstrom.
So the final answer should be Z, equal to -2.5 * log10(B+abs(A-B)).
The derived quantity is -0.811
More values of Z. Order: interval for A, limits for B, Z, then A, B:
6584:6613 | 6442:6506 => -0.811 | 2.03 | 2.07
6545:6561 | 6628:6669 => -0.846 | 2.08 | 2.13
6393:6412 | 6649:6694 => -0.871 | 2.23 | 2.18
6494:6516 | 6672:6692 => -0.890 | 2.09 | 2.18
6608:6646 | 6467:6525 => -0.821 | 2.13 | 2.1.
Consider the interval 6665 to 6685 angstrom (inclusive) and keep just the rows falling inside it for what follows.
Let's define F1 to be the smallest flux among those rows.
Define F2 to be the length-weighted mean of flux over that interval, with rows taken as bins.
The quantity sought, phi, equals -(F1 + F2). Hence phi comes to -4.15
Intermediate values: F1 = 2.07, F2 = 2.08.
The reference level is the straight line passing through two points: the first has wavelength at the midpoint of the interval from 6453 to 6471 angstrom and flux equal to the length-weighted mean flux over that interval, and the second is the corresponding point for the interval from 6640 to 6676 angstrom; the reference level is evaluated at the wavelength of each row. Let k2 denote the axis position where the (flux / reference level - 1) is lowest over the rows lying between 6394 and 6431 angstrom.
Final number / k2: 6423.00 angstrom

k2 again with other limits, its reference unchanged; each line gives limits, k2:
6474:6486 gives 6474.98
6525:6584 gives 6583.22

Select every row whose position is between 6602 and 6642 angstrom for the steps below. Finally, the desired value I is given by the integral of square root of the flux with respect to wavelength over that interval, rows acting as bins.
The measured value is 56.6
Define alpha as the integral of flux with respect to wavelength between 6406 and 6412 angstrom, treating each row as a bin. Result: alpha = 13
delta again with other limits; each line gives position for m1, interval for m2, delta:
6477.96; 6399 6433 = 0.024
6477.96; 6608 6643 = 0.004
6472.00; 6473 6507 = 0.014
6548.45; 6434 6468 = -0.010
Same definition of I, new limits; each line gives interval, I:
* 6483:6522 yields 55.8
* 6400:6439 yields 56.6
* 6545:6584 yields 55.6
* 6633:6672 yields 56.1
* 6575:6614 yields 54.8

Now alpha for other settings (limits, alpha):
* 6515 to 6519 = 8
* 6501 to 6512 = 22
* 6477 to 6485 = 16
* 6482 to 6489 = 14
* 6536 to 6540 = 8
